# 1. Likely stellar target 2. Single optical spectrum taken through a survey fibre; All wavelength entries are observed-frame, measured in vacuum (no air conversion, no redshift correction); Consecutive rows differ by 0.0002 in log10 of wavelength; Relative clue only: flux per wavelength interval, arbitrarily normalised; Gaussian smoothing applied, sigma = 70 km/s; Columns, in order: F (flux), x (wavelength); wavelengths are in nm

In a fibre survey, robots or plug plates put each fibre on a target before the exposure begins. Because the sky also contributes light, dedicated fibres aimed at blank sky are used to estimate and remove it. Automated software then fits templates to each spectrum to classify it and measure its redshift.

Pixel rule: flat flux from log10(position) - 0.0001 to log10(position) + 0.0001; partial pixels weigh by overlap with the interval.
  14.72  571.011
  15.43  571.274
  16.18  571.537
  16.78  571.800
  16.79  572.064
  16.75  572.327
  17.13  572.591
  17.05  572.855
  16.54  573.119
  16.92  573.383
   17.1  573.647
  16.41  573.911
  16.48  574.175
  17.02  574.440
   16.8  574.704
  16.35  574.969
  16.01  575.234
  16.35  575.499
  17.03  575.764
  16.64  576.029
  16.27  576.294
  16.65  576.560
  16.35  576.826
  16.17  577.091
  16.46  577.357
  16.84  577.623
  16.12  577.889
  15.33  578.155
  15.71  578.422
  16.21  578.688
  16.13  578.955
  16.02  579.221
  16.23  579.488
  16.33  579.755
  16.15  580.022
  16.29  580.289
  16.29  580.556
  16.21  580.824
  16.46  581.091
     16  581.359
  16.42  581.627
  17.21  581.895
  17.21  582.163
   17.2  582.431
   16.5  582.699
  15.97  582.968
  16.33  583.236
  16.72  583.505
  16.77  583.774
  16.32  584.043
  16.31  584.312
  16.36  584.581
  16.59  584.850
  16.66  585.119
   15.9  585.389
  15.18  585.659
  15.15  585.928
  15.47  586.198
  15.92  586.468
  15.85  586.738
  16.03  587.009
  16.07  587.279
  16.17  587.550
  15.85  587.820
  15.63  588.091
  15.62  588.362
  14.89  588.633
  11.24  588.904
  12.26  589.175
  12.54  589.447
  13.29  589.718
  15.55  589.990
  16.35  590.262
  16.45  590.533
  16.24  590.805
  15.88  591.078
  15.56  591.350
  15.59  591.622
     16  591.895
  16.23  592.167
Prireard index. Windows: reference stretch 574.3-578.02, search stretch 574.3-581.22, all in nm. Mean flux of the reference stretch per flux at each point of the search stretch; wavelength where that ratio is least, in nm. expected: 575.764 nm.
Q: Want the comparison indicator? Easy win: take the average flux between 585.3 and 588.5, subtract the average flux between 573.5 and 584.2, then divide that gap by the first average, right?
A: -0.044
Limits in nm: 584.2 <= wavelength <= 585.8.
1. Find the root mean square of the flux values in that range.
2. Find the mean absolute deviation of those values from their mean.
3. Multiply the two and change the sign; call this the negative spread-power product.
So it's -6.8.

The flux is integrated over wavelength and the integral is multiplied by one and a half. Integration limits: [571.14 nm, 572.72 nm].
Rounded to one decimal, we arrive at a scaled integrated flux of 39.1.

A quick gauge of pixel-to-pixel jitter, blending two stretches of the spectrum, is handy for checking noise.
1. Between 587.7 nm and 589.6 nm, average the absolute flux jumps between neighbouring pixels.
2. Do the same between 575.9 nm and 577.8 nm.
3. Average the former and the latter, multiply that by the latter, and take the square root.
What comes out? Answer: 0.45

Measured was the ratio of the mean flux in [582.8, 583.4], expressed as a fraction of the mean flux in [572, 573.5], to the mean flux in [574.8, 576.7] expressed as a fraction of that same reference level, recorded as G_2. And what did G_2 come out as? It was 0.98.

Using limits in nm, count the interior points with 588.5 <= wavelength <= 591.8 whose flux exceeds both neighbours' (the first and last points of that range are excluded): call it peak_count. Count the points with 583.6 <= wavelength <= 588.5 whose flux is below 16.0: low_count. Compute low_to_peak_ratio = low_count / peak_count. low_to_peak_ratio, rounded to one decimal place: 9.0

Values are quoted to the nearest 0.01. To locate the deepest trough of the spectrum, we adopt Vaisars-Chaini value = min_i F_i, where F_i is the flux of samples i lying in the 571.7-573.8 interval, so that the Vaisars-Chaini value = 16.54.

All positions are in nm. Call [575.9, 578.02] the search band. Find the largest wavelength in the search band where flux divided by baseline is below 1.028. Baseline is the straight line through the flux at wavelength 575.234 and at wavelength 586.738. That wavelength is 577.889 nm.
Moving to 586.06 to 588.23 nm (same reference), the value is 588.091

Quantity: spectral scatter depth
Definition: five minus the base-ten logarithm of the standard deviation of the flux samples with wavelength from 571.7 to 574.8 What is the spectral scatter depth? 5.6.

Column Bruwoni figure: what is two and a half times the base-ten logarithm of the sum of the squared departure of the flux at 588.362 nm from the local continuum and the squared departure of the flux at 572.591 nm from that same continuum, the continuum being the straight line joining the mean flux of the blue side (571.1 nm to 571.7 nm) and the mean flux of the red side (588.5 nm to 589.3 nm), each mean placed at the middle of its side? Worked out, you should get 2.5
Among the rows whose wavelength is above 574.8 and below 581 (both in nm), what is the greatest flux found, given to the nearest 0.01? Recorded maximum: 17.03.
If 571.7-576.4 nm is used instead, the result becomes 17.13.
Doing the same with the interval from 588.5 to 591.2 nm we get 16.45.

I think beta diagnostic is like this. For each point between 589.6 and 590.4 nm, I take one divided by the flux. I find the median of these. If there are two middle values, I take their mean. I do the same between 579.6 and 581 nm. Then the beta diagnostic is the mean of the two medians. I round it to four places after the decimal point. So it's 0.0628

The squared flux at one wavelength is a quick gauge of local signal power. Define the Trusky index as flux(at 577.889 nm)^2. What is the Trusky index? 260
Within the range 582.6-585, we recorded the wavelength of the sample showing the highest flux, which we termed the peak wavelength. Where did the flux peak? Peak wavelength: 583.774 nm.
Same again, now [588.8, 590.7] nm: 590.533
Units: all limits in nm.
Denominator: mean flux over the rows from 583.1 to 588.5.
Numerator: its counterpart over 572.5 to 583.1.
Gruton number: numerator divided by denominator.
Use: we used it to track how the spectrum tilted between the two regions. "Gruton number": 1.03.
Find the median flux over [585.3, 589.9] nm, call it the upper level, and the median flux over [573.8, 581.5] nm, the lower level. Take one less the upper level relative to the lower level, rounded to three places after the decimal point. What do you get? 0.041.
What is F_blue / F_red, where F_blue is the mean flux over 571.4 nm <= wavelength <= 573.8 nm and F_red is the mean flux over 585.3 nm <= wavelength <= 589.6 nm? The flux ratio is 1.12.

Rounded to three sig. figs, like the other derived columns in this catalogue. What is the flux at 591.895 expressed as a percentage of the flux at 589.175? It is 131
